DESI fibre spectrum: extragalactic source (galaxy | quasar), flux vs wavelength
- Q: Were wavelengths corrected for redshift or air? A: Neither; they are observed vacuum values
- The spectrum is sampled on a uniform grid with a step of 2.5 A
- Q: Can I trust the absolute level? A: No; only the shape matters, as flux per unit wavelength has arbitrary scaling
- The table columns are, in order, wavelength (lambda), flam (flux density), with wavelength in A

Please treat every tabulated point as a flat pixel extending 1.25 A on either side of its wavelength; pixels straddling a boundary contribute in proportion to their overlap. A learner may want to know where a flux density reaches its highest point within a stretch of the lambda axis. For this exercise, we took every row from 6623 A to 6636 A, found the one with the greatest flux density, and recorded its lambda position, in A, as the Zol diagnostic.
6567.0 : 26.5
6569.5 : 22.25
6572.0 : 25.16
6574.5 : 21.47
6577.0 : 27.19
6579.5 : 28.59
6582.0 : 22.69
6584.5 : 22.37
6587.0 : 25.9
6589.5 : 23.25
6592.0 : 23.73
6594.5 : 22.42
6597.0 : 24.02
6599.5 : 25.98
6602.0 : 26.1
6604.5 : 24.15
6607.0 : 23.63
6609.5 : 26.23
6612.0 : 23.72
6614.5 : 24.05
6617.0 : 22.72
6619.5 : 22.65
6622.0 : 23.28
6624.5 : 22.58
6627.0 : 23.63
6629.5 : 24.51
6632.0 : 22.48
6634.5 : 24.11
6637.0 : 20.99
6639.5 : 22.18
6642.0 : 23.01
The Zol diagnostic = 6629.5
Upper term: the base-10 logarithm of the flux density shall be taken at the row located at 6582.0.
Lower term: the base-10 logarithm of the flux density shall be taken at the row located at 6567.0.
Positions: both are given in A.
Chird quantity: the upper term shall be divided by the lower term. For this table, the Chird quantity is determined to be 0.95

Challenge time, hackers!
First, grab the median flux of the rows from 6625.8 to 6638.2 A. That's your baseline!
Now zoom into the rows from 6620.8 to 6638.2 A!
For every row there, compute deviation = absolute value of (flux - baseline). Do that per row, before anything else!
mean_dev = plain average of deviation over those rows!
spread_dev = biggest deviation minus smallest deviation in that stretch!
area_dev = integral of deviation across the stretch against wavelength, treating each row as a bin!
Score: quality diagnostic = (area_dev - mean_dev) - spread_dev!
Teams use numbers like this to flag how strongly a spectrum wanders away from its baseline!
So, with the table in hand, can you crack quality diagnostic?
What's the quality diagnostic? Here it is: 13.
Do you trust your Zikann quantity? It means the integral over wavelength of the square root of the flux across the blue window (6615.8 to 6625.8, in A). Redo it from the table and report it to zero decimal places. 48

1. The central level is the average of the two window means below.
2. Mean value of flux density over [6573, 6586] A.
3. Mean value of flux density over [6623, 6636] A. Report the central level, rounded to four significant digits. 23.96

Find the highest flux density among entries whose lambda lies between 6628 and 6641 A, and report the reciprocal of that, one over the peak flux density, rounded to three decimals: 0.041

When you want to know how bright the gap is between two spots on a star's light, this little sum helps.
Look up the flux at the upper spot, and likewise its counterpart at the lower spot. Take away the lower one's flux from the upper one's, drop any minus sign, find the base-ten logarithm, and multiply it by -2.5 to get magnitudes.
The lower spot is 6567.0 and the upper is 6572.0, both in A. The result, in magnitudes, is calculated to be -0.3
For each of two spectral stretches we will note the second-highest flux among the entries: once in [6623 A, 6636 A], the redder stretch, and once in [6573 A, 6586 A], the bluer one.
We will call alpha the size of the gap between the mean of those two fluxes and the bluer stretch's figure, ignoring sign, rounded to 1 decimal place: 1.5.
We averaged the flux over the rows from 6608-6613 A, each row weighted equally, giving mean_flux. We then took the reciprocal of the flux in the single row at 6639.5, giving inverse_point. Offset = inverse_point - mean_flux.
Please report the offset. -24.9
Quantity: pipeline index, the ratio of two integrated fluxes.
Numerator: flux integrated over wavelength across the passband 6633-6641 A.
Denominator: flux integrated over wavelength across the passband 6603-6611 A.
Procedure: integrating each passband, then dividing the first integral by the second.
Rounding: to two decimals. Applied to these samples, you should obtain 0.91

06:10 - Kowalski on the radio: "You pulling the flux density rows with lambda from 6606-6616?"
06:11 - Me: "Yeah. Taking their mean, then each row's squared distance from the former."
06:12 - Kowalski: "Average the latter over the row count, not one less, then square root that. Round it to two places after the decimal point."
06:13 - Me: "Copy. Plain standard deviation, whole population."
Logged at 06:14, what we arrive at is 1.06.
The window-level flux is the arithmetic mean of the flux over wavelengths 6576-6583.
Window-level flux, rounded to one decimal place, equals 26.2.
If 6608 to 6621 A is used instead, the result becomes 23.9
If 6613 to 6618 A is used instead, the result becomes 23.4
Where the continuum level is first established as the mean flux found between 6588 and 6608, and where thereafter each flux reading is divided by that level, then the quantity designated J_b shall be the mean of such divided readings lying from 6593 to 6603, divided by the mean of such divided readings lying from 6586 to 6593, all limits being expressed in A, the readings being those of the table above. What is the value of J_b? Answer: 1.01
